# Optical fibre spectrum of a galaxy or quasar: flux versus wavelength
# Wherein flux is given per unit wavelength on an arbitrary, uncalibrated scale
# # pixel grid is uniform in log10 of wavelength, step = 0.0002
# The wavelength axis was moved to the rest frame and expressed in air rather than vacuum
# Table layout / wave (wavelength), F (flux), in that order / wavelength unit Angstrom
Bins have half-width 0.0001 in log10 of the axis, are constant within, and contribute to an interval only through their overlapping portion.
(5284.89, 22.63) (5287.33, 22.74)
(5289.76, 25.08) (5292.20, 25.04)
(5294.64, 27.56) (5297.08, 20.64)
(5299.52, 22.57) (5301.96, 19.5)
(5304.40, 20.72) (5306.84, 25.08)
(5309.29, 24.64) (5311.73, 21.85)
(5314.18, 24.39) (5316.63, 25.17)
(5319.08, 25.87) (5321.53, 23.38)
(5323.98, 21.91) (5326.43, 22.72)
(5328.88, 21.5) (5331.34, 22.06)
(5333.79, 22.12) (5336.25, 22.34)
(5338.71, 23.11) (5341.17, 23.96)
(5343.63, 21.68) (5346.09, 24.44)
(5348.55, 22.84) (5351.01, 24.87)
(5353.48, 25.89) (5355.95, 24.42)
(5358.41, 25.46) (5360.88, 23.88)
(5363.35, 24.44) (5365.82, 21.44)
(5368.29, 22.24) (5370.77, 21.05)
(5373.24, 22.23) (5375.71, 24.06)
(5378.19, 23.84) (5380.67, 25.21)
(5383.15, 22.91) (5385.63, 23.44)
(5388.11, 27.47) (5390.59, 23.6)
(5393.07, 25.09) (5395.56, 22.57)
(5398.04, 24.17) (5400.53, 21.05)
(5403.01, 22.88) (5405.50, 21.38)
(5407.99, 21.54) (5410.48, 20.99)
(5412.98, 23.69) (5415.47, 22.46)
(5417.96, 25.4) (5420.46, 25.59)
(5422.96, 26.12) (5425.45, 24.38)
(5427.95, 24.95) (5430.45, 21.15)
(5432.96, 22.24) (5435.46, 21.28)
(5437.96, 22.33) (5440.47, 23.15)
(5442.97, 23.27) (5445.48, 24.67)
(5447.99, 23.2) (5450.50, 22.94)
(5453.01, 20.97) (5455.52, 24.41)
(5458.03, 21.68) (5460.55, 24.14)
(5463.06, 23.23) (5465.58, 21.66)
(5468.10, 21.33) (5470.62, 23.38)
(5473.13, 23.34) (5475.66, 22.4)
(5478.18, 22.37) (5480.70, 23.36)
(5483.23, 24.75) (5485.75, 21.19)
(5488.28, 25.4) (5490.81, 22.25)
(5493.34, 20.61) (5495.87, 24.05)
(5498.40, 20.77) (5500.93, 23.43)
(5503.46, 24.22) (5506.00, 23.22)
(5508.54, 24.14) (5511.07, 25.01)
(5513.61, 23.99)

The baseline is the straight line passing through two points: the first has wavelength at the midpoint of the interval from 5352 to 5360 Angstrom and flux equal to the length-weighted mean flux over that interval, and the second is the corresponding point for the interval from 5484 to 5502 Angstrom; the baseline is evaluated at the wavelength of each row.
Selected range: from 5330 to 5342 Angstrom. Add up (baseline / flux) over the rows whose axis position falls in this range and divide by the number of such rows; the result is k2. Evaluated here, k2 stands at 1.13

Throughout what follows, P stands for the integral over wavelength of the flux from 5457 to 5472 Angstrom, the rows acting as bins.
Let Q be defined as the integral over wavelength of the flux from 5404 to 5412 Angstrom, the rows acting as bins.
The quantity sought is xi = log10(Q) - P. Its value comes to -337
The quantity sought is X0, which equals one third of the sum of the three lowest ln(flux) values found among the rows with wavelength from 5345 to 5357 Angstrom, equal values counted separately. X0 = 3.17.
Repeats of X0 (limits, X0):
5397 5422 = 3.05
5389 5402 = 3.11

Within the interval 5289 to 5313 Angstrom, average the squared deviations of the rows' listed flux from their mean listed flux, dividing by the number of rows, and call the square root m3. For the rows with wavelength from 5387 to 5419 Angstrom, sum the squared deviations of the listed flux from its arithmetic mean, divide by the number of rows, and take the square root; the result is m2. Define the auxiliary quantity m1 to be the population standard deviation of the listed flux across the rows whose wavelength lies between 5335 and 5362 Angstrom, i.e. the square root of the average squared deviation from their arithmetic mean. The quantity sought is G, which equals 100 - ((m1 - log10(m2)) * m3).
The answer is 97.6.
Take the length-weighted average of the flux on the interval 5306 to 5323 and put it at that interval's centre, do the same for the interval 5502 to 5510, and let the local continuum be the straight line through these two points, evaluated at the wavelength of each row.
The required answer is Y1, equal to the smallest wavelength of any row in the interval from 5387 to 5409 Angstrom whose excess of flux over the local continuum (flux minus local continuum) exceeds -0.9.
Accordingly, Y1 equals 5388.11 Angstrom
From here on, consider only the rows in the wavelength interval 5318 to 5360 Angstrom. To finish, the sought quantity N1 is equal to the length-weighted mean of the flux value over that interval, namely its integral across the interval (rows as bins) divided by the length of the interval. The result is 23.4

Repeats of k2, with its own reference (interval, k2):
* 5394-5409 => 1.09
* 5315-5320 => 1.01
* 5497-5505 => 0.99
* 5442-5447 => 0.98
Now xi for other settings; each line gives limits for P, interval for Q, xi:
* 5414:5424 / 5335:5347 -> -246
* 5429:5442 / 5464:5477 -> -285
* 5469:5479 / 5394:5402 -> -226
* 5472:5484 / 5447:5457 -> -276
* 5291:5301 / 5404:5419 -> -236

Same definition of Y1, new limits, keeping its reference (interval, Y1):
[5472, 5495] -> 5473.13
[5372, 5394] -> 5375.71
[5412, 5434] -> 5412.98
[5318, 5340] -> 5319.08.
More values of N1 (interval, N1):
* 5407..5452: 23.3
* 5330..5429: 23.5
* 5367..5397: 23.6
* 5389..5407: 23.0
